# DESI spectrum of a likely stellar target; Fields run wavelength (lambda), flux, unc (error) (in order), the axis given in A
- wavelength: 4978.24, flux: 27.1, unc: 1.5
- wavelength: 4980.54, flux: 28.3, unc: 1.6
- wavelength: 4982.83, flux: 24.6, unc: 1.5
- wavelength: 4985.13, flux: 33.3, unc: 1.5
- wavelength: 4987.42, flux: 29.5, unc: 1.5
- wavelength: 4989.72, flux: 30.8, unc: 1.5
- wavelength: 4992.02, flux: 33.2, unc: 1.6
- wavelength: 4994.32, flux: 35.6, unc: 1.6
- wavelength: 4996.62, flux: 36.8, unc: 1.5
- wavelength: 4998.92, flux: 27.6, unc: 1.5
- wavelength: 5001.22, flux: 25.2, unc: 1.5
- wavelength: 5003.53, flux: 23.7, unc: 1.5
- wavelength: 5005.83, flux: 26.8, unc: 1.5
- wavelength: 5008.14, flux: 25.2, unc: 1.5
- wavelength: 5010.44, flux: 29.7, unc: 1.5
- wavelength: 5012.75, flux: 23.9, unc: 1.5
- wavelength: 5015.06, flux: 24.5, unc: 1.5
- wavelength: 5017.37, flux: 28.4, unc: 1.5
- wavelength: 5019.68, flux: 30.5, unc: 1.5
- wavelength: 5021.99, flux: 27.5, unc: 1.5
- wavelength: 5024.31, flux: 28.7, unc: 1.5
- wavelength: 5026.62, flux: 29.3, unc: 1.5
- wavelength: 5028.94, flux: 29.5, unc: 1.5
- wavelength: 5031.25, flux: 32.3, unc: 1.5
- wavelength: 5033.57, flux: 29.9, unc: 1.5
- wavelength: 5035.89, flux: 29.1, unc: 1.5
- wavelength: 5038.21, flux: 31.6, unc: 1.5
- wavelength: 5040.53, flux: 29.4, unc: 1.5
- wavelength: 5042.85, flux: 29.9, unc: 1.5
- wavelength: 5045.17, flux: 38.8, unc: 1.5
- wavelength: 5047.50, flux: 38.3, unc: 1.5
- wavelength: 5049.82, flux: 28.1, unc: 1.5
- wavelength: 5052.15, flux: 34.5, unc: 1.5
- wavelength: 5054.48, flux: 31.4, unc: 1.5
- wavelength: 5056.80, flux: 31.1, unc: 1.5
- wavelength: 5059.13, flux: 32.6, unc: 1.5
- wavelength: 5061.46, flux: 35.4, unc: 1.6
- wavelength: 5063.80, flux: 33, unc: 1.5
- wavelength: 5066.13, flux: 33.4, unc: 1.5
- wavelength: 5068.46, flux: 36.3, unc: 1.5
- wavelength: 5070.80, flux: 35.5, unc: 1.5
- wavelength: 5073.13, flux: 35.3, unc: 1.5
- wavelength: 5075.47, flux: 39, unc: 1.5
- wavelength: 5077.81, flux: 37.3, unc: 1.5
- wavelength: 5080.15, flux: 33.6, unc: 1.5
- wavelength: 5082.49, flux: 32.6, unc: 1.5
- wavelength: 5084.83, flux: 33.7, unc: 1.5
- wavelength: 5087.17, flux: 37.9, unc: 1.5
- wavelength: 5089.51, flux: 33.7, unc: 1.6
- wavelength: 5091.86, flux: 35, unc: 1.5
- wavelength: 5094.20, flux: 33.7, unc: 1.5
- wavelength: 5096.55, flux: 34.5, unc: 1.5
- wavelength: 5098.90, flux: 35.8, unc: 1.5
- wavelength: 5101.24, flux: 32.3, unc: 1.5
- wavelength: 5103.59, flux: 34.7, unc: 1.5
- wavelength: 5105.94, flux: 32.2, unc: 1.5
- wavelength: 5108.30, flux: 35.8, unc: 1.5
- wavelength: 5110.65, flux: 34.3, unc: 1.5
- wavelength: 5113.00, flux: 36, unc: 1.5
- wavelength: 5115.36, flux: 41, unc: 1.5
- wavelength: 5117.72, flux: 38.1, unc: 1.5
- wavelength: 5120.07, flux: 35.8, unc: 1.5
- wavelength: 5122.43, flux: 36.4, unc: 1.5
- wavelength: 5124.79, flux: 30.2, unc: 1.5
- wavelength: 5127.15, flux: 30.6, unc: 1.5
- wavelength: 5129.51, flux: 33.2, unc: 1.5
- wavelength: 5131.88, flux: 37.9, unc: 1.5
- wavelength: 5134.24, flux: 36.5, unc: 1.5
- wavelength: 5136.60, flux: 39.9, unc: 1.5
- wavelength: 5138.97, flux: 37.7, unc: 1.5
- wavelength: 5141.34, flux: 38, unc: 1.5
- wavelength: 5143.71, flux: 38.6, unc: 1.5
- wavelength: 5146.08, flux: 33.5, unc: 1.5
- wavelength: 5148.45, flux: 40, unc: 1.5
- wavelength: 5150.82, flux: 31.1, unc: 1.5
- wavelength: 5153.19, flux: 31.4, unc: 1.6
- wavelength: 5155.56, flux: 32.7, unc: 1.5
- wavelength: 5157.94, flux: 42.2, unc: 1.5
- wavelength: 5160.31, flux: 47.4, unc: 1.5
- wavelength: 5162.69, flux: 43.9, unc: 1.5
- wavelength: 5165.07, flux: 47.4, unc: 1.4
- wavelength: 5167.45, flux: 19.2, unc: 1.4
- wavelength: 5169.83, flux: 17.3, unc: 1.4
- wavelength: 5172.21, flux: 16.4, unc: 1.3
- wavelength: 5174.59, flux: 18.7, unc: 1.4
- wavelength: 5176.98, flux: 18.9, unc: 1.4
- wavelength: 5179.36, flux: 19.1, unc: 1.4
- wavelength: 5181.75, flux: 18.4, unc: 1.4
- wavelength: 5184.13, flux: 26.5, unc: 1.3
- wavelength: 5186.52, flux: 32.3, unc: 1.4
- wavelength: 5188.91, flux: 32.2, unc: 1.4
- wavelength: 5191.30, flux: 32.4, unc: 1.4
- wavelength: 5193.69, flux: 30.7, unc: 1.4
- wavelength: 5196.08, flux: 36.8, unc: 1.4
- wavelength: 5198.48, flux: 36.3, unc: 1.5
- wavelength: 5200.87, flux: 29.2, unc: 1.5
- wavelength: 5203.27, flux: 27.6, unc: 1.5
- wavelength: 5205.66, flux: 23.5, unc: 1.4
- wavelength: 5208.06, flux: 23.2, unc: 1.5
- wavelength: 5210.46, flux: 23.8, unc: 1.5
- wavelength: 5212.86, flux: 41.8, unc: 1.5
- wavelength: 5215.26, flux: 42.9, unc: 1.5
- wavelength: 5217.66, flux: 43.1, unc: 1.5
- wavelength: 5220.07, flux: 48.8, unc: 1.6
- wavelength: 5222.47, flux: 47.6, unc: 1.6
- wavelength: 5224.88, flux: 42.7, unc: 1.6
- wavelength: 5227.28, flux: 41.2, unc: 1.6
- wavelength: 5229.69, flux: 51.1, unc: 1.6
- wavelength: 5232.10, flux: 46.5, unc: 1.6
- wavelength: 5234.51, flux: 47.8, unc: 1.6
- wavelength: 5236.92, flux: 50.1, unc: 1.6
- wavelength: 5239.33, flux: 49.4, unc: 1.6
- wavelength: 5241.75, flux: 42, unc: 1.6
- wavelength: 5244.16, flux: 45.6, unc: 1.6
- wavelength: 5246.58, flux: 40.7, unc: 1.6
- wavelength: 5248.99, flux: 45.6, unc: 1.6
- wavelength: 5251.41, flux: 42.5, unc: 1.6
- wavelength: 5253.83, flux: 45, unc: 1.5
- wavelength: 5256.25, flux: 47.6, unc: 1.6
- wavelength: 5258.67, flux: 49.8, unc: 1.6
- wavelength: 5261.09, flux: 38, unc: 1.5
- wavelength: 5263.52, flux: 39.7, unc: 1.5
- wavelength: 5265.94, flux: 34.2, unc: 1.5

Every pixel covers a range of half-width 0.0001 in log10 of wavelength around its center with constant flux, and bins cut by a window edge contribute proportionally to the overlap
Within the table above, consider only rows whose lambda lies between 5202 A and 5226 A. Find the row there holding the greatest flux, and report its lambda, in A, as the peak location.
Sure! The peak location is 5220.07 A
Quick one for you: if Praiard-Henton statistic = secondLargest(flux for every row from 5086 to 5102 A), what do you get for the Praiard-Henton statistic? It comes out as 35.8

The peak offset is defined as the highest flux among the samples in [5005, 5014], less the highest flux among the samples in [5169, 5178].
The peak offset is 10.8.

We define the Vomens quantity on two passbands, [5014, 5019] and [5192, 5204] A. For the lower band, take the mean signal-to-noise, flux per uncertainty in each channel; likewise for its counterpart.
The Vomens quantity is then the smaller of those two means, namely 18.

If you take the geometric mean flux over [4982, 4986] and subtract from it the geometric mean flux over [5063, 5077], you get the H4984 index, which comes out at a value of -6.7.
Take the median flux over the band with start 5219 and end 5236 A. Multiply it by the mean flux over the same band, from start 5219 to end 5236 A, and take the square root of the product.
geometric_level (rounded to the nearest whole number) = 47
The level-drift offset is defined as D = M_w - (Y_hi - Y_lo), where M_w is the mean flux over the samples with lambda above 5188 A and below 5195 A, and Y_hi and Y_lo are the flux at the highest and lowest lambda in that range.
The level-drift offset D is 33.3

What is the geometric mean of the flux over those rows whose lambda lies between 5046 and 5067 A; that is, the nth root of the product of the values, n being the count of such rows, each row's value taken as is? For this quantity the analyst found 33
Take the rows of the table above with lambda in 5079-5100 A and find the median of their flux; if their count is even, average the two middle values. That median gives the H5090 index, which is 34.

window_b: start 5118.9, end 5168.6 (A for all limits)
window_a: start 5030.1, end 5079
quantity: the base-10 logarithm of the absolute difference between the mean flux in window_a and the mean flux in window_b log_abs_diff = 0.47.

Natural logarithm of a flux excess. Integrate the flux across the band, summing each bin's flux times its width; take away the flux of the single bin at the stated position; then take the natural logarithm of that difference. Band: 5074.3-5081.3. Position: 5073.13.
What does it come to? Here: 5.40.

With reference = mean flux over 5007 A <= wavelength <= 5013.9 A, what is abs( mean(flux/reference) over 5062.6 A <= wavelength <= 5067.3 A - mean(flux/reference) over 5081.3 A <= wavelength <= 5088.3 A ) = 0.058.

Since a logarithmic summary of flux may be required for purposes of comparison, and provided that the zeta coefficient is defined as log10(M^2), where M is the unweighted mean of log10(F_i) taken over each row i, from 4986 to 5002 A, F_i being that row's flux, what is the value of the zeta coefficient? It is 0.35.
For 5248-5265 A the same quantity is 0.43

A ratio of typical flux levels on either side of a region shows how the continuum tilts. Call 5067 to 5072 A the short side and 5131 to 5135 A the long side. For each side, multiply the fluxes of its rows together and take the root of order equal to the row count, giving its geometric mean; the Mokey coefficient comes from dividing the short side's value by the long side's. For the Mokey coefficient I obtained 1.0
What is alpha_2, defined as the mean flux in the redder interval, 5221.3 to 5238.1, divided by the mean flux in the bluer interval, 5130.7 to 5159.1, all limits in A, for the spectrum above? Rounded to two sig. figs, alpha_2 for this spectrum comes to 1.3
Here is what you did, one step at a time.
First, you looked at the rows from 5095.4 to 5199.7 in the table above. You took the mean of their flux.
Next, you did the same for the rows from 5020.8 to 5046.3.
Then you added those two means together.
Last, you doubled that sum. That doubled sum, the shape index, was 127.2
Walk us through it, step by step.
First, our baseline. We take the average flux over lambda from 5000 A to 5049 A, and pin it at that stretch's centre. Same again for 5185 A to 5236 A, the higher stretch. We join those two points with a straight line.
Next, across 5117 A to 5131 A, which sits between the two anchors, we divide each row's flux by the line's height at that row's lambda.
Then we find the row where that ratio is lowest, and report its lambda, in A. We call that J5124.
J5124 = 5124.79 A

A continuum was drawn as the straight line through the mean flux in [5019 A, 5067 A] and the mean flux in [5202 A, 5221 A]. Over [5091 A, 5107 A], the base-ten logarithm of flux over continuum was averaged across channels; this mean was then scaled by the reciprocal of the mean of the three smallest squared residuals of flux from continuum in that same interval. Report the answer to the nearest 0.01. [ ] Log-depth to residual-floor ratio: 0.03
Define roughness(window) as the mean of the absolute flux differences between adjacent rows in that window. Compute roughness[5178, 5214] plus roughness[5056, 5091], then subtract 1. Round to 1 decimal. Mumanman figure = 5.1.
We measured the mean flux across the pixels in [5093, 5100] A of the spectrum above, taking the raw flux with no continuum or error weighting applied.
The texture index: 34.7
